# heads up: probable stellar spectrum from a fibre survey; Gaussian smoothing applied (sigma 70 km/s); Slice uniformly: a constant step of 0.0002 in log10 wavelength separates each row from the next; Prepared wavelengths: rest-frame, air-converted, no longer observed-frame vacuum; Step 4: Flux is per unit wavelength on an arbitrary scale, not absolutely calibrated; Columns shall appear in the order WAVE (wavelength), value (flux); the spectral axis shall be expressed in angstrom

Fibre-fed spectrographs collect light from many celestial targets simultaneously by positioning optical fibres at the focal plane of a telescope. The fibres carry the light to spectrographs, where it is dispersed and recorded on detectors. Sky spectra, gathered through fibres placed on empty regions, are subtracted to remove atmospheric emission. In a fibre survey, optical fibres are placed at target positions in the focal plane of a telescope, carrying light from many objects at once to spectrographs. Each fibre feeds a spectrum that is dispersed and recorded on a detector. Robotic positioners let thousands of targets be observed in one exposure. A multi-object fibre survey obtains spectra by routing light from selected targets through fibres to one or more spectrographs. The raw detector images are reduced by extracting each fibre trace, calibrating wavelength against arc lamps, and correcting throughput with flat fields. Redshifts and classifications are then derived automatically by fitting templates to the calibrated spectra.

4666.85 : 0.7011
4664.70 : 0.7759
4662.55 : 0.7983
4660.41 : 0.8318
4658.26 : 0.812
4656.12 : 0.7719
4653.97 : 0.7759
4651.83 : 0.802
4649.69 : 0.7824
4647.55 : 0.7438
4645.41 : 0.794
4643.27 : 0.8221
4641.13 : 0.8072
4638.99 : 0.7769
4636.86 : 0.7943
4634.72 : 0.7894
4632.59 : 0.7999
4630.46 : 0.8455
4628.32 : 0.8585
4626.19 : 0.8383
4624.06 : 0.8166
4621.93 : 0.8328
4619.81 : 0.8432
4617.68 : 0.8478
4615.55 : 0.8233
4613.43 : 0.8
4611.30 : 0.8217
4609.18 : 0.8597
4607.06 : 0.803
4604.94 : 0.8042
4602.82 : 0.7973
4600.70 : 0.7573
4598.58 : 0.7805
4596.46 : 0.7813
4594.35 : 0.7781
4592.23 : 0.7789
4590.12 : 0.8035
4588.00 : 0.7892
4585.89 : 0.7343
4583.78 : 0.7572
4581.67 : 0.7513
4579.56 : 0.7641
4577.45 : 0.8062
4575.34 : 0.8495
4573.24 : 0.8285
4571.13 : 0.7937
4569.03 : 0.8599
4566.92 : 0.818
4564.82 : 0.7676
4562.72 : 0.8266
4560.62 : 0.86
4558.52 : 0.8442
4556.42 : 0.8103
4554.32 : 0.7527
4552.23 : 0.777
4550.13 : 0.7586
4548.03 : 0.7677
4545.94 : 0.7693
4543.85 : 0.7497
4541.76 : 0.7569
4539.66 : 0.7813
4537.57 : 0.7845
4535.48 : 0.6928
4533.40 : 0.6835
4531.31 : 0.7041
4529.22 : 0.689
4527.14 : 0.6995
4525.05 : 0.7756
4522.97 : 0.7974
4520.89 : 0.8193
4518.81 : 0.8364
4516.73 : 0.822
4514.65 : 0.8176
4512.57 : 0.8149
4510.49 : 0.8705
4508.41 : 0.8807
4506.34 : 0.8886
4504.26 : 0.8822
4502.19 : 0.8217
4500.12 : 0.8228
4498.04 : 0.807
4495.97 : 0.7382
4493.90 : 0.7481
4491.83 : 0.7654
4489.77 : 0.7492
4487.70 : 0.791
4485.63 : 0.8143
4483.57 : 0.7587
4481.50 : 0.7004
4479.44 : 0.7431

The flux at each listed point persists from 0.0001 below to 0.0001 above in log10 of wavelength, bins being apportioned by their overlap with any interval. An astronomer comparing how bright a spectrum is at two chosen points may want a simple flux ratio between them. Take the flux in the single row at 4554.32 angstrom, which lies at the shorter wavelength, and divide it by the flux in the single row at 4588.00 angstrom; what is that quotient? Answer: 0.95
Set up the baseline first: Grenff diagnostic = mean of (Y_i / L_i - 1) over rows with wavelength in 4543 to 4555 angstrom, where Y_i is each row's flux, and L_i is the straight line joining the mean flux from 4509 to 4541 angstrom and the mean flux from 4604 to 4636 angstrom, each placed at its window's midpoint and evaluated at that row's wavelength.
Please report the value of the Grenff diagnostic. -0.030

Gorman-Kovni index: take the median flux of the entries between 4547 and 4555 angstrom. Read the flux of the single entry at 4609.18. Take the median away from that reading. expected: 0.10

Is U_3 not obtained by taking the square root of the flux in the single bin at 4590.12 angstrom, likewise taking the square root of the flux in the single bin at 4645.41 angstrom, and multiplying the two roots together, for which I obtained 0.799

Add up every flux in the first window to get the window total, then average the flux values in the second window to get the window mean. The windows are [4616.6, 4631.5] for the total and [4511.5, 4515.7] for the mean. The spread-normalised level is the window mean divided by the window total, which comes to 0.14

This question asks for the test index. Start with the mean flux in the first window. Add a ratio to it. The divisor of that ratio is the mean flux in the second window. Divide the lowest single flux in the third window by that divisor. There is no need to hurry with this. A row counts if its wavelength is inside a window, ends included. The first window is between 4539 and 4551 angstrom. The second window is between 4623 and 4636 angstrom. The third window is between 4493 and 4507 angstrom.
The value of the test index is 1.659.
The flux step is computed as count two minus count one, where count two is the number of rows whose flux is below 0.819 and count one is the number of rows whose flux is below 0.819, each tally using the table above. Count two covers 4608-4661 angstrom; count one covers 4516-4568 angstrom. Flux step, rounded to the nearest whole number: -5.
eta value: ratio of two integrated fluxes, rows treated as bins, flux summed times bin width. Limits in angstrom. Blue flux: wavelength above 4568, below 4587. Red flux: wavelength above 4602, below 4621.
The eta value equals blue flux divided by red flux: 0.96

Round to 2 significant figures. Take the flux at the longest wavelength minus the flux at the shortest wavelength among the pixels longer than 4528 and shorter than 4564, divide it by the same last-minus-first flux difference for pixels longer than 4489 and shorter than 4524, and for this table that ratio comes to 2.9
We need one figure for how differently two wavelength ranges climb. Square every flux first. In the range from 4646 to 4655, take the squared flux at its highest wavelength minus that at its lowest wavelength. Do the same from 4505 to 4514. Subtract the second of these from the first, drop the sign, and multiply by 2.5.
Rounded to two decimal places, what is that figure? 0.44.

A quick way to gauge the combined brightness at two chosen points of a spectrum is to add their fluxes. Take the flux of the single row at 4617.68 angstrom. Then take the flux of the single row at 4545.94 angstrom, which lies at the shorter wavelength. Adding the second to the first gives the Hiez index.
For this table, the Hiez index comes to 1.62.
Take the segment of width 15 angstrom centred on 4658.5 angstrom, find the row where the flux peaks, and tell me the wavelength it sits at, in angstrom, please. 4660.41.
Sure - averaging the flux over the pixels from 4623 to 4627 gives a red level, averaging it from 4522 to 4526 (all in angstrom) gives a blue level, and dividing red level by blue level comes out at 1.05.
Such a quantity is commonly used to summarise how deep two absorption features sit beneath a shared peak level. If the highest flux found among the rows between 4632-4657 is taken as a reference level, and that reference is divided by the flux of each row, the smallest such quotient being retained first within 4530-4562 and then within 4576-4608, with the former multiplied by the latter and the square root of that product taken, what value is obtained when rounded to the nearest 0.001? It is 0.987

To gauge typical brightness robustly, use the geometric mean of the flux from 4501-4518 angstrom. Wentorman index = 0.849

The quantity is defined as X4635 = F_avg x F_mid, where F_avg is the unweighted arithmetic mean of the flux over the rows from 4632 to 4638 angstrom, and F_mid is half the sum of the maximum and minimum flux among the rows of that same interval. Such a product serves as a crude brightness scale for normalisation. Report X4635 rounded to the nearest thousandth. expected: 0.631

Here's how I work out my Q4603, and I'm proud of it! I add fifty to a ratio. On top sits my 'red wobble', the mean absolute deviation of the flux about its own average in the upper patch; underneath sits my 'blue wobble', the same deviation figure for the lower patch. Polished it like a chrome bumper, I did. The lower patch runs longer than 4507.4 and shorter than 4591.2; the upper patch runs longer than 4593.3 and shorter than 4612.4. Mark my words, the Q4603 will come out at 50.5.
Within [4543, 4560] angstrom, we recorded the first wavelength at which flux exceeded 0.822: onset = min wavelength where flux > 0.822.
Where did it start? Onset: 4558.52 angstrom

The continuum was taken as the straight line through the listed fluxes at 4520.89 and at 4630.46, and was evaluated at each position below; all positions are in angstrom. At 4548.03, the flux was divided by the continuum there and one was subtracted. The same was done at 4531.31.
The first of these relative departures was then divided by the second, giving 0.49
